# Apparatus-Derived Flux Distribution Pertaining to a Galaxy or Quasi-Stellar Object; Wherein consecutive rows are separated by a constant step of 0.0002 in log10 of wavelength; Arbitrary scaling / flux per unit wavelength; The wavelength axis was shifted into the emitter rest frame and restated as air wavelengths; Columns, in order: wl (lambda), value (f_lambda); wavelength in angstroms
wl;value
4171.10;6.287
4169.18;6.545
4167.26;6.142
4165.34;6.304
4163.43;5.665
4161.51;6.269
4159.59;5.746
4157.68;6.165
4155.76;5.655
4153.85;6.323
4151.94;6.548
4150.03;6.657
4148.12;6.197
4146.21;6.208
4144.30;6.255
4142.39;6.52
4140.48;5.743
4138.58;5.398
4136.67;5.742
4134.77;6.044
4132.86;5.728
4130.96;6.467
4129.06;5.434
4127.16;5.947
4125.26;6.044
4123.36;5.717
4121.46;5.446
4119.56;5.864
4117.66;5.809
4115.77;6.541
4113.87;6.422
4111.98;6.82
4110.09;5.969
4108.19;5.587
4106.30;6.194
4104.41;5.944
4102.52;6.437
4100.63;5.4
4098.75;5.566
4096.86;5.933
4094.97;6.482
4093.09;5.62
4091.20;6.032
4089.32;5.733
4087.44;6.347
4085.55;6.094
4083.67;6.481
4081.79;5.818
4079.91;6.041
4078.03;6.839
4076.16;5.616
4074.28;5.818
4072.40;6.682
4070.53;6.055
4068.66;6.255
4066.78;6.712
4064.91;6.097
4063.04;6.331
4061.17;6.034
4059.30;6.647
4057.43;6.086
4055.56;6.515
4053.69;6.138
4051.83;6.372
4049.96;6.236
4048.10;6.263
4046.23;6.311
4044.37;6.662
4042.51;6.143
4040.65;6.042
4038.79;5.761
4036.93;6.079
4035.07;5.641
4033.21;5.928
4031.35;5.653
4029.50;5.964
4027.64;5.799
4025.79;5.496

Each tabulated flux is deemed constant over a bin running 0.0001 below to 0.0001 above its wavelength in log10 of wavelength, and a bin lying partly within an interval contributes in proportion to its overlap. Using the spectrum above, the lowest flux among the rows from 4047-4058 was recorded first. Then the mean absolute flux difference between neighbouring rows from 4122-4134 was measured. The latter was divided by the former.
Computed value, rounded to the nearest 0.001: 0.089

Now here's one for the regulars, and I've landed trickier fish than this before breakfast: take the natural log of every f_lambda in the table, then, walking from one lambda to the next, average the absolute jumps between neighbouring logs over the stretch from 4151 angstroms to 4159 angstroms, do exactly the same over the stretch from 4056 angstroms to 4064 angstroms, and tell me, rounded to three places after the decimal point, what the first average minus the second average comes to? 0.000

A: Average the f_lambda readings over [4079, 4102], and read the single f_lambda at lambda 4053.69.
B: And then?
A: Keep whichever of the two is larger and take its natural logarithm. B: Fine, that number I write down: 1.81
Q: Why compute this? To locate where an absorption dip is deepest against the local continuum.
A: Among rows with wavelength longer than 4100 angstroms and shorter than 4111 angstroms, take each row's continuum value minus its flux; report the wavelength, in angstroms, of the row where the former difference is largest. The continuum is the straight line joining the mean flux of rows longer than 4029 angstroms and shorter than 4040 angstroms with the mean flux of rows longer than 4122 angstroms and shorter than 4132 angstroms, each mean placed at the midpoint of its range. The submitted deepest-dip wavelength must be 4100.63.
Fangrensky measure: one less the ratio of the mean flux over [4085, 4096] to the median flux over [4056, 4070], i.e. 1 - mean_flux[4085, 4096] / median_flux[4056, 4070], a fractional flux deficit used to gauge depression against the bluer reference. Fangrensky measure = 0.03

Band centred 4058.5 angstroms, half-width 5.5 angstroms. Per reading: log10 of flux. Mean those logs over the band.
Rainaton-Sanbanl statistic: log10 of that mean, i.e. -0.098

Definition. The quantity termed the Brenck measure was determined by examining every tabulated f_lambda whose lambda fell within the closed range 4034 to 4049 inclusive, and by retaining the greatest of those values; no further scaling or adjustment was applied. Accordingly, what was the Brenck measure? 6.662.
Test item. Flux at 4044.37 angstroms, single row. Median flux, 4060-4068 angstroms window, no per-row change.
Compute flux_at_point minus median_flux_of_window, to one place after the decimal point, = 0.4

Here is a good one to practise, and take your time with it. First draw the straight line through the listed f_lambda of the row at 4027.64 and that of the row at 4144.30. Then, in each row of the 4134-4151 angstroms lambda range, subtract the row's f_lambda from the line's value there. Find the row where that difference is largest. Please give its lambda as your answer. 4138.58 angstroms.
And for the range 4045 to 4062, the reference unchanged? 4061.17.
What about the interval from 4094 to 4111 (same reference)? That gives 4100.63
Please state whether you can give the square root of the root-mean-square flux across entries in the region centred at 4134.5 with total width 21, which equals 2.439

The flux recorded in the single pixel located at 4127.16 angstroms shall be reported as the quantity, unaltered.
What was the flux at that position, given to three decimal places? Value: 5.947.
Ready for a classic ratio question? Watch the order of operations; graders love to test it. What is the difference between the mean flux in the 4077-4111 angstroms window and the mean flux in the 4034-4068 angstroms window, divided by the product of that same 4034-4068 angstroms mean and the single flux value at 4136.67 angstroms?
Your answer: -0.0055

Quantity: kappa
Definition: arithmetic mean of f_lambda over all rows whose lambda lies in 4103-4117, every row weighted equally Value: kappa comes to 6.21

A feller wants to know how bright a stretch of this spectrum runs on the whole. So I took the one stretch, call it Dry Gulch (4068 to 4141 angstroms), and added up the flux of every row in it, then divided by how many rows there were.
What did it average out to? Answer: 6.00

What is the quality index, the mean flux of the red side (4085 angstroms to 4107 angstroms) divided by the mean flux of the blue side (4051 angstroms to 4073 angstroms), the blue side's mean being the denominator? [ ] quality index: 0.945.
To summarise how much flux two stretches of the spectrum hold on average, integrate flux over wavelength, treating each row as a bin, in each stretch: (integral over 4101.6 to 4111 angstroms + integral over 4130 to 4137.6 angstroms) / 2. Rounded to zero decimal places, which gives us 51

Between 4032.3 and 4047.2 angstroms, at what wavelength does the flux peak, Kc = 4044.37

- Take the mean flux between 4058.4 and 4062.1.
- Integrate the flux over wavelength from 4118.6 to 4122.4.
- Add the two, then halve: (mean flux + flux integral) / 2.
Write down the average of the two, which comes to 13.9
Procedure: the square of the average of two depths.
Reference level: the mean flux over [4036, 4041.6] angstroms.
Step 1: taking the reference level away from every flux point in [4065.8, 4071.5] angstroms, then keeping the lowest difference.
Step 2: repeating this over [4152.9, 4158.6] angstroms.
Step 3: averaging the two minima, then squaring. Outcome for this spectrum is 0.011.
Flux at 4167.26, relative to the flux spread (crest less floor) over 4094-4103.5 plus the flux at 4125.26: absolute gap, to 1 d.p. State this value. 1.0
